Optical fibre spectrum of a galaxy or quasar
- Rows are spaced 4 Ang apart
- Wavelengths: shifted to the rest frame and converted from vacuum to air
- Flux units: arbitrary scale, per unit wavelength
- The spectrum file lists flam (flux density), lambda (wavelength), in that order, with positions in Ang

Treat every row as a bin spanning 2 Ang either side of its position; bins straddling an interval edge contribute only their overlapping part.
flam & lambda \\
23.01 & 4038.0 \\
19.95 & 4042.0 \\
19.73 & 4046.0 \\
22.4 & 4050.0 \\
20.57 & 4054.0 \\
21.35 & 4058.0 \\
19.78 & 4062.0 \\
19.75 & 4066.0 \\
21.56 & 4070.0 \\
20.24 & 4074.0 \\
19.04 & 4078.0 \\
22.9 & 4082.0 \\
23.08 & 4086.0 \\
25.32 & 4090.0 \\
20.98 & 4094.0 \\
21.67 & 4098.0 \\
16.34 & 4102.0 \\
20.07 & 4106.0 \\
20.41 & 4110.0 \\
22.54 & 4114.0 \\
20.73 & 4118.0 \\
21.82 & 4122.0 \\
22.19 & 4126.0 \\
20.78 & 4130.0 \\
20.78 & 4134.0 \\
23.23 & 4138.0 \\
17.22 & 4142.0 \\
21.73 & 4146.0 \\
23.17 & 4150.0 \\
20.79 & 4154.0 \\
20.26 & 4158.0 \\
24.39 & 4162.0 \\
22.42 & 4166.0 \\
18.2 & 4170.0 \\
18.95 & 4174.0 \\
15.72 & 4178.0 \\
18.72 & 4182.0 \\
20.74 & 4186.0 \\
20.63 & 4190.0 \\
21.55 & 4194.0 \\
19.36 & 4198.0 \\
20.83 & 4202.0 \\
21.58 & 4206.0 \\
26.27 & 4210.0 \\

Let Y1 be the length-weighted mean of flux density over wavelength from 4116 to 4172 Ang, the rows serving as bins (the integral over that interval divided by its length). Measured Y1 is 21.3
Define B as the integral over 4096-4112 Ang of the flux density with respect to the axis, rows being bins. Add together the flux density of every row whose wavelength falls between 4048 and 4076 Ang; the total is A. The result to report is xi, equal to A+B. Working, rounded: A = 146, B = 314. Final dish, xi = 460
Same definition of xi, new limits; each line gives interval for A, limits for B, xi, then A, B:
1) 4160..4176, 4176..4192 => 387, 84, 303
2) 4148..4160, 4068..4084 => 399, 64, 335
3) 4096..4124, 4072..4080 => 301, 144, 157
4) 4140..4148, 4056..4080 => 526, 39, 487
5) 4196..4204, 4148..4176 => 633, 40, 593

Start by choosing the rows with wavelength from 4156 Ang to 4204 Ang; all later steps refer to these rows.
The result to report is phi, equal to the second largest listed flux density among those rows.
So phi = 22.42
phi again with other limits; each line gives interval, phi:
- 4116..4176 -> 23.23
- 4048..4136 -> 23.08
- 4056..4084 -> 21.56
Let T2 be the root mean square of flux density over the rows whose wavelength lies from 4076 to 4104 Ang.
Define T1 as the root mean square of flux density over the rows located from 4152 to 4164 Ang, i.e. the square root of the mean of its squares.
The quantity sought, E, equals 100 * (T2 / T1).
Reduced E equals 98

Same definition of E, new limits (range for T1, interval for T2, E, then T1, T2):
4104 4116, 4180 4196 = 97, 21.0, 20.4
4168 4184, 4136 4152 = 120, 17.9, 21.5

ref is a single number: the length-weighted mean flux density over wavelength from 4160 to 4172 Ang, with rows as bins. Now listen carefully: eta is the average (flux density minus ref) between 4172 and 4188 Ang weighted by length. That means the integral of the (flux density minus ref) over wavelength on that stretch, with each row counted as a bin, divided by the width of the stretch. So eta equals -3.1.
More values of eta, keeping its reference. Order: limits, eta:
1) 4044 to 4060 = -0.7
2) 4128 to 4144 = -1.2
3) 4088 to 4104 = -0.6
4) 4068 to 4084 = -0.7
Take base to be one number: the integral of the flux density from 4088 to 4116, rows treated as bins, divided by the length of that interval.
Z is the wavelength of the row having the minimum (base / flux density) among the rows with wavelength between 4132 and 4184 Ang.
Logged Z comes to 4162.0 Ang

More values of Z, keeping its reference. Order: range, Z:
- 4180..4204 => 4194.0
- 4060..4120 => 4090.0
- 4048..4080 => 4050.0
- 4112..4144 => 4138.0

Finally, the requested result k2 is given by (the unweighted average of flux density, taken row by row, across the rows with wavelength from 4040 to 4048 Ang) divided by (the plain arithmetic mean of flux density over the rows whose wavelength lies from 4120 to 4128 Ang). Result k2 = 0.90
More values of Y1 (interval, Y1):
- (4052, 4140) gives 21.1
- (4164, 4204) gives 19.7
